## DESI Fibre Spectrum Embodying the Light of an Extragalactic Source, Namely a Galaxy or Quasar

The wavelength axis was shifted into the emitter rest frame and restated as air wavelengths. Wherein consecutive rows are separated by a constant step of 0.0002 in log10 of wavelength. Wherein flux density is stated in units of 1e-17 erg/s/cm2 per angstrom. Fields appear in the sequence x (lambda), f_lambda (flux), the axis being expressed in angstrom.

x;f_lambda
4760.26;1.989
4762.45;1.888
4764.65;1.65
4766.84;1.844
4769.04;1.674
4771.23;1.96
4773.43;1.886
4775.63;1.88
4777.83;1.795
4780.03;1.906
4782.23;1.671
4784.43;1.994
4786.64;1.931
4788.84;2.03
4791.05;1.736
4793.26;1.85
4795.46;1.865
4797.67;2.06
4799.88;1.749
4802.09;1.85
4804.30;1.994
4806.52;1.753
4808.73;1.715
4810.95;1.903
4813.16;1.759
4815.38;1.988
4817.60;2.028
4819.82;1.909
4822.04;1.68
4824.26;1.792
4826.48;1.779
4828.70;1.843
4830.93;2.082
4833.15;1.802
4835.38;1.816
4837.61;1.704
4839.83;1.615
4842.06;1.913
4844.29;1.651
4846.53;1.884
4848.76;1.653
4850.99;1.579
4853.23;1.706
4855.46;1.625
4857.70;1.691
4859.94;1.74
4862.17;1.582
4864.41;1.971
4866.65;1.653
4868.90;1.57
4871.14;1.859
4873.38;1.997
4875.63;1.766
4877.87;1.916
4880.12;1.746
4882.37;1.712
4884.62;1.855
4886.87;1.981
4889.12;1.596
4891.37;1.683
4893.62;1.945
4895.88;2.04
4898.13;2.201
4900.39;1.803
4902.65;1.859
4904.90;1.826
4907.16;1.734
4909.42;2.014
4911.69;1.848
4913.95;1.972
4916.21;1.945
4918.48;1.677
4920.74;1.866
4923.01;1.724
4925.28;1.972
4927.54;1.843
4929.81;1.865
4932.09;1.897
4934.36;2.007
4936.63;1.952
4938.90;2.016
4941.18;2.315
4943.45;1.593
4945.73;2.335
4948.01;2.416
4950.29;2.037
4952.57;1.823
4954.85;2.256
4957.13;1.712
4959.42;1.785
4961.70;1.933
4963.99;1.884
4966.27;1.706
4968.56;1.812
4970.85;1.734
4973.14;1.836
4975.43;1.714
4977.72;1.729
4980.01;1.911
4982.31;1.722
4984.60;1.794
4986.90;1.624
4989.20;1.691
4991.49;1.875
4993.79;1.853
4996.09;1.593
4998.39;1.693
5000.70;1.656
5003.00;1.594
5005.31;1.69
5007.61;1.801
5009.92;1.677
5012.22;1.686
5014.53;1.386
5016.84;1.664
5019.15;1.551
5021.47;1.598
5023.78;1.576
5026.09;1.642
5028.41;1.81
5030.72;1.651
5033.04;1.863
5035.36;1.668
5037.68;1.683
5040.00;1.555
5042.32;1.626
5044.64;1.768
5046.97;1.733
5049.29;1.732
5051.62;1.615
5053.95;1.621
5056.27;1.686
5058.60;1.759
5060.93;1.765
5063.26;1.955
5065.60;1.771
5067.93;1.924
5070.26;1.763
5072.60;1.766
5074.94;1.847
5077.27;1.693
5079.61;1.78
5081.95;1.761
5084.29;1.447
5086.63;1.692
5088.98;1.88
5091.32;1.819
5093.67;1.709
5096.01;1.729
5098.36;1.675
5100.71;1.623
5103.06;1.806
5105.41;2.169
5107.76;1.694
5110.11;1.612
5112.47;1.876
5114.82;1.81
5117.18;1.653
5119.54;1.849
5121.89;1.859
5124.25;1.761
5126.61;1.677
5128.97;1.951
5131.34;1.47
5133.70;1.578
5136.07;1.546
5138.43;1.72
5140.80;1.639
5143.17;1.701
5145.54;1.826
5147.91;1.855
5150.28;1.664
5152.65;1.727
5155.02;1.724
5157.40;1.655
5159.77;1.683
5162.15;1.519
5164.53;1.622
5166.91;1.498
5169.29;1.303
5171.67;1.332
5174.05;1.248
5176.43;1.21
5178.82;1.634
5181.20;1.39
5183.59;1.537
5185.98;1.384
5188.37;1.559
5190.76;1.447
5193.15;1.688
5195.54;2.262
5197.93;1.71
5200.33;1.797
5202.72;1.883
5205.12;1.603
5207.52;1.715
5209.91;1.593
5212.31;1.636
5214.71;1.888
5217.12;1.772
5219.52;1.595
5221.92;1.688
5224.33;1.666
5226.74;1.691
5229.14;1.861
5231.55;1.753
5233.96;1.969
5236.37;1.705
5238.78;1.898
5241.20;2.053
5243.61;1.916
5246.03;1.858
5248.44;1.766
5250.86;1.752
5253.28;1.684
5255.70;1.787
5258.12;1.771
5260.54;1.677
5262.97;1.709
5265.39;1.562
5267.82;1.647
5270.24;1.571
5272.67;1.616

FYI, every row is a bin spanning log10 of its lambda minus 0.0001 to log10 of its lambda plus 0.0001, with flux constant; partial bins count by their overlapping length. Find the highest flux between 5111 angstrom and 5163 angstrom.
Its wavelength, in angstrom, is 5128.97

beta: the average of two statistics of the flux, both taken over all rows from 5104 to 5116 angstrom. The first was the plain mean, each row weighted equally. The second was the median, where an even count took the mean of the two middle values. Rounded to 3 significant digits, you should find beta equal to 1.82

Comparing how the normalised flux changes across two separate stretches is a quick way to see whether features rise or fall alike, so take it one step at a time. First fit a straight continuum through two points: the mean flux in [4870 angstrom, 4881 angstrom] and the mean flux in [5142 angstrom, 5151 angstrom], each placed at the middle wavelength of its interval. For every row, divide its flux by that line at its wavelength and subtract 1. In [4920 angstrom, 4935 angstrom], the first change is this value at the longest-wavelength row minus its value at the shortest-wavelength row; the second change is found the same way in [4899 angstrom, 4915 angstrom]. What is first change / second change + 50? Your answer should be 50.8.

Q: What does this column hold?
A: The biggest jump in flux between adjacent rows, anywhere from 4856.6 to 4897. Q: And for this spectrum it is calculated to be 0.39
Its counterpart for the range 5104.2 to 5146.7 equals 0.48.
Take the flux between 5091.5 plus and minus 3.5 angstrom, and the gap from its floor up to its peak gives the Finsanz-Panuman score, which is 0.17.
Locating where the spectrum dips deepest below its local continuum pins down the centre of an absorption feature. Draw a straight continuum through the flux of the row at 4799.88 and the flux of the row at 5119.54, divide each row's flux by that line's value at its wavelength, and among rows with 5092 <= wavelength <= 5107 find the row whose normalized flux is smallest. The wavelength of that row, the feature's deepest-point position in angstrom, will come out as 5100.71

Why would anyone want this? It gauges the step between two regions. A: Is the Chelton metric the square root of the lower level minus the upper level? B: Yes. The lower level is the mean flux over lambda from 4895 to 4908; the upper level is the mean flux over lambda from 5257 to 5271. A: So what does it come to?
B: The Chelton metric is 0.50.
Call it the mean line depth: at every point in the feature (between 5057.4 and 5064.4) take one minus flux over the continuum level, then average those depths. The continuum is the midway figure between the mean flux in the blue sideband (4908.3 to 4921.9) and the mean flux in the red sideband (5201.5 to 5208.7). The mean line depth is -0.009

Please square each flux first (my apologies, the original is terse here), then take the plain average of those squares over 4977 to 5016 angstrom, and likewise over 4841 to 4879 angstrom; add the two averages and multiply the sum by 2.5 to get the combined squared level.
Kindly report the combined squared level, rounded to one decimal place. 15.0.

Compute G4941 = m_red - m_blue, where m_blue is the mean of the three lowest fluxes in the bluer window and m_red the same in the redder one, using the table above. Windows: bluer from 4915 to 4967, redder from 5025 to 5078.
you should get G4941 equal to -0.062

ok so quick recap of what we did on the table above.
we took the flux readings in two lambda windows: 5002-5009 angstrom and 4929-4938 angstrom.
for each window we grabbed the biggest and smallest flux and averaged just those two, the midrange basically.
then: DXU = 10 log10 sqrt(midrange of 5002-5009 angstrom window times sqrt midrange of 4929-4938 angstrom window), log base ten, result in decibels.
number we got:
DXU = 1.87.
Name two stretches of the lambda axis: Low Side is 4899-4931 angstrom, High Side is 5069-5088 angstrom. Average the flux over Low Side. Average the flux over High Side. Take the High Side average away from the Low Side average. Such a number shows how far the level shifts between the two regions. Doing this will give 0.13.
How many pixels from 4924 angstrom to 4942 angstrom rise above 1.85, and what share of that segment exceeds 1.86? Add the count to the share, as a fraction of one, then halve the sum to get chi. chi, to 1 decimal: 3.9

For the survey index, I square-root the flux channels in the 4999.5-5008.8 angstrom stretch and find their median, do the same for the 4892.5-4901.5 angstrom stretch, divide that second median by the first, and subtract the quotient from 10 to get 8.91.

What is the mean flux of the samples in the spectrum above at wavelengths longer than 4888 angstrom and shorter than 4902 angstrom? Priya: 1.88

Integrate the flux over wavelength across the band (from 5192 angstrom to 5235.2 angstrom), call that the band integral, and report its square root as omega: 8.73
